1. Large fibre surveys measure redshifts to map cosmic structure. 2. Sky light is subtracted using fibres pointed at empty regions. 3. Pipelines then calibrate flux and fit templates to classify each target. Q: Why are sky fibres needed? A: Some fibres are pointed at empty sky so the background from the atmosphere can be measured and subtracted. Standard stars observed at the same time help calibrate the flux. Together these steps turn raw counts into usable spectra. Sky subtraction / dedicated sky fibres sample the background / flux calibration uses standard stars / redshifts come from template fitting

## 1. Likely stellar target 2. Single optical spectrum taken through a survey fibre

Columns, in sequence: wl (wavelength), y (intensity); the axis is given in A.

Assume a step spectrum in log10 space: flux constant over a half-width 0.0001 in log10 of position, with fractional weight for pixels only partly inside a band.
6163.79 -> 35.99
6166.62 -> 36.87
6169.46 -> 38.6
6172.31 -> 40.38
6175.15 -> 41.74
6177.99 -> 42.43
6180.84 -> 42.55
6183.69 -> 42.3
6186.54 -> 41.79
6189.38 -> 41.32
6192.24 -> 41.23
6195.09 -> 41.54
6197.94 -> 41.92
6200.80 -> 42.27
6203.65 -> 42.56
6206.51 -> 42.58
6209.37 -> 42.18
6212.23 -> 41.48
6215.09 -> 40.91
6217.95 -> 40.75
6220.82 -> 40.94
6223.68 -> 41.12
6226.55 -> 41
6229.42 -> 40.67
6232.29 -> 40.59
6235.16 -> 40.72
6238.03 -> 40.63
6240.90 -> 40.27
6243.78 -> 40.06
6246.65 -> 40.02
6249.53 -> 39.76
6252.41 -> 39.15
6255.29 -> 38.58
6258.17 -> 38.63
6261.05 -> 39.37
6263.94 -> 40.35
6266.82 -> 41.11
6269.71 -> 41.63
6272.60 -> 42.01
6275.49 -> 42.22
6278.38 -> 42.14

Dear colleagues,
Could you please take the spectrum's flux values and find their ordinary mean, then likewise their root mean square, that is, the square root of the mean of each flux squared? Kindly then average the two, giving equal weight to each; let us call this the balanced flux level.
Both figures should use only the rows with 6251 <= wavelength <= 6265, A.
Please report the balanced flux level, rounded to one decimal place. 39.2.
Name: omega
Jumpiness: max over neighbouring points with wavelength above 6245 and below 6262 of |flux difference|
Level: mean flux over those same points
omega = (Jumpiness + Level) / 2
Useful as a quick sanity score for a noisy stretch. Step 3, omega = 20.0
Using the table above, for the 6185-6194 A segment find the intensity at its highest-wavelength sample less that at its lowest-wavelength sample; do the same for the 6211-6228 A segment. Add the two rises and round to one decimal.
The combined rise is -1.0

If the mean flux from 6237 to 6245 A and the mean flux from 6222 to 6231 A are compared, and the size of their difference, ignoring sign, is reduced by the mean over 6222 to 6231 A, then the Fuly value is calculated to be -40.3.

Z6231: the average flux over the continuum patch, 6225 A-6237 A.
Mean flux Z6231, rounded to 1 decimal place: 40.7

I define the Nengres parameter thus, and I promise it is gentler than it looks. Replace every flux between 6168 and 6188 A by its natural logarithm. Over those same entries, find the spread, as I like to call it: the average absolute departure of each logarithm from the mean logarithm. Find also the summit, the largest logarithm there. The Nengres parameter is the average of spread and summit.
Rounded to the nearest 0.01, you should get 1.89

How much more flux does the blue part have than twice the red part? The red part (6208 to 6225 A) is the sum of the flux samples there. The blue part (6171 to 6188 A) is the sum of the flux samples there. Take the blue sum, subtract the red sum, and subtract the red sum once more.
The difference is -244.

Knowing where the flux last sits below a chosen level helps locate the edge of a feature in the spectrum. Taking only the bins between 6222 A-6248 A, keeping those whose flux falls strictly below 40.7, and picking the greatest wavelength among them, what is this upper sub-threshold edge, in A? 6246.65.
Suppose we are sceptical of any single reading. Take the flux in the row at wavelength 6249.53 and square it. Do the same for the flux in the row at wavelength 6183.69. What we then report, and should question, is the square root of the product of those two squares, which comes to 1682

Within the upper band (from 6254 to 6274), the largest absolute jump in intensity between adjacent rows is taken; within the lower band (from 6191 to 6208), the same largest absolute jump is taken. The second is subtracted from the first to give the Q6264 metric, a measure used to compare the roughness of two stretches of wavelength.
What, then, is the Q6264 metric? 0.6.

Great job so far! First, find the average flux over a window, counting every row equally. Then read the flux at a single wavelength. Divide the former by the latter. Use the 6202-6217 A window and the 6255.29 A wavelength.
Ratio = 1.09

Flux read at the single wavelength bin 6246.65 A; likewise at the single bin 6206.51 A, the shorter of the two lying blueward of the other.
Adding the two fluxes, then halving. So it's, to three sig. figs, 41.3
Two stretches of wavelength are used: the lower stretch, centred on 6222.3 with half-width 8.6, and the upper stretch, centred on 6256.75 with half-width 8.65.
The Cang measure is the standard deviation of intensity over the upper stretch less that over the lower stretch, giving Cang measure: 0.5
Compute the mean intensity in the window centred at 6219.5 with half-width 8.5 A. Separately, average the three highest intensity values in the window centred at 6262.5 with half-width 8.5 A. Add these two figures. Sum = 82.1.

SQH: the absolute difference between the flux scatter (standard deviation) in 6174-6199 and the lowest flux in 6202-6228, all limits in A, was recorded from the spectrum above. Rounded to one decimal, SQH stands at 40.3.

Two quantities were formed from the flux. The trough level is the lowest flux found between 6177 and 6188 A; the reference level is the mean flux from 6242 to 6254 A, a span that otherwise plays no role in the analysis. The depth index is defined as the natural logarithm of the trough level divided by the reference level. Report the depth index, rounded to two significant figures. 0.050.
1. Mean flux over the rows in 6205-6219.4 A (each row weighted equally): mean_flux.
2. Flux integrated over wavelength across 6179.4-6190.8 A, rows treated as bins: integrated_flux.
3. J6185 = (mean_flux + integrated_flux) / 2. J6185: 260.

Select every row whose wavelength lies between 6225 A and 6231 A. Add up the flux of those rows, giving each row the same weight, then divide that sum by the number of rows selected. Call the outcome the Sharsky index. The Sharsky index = 40.8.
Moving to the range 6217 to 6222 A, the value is 40.8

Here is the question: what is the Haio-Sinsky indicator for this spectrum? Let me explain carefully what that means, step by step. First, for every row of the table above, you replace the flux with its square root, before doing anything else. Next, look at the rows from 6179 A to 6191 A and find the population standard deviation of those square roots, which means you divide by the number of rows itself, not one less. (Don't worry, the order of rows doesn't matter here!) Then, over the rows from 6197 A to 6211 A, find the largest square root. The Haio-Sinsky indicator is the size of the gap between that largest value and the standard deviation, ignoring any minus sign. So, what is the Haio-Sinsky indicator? 6.49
